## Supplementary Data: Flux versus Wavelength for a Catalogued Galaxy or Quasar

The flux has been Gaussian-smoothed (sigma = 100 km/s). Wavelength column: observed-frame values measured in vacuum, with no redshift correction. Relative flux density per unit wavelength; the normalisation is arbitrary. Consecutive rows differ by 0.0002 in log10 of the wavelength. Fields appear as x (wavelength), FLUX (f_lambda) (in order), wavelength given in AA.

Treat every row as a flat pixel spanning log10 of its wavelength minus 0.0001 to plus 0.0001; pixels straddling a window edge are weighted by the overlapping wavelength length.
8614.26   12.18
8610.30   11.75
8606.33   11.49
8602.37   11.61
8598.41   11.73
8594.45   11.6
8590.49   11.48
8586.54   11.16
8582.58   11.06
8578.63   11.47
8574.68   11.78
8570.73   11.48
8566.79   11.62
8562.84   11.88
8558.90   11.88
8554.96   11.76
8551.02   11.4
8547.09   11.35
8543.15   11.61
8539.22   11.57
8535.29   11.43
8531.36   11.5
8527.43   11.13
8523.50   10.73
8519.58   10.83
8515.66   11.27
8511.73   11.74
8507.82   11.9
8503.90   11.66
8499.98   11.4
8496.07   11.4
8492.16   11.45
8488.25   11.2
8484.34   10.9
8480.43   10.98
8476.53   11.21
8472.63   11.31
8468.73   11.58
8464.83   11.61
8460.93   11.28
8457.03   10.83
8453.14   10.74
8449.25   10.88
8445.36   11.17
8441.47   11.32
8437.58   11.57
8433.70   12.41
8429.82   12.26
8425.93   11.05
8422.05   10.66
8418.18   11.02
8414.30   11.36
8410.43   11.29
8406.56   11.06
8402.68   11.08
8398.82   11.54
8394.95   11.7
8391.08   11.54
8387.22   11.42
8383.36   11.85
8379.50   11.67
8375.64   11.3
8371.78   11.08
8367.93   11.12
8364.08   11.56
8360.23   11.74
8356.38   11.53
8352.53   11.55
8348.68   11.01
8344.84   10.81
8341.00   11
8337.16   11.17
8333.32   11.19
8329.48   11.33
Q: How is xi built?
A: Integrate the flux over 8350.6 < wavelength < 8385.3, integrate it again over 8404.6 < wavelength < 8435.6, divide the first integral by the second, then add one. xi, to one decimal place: 2.1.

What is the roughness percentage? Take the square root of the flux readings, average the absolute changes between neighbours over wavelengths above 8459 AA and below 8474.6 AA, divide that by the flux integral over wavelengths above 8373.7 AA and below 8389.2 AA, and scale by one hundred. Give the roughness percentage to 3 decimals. 0.017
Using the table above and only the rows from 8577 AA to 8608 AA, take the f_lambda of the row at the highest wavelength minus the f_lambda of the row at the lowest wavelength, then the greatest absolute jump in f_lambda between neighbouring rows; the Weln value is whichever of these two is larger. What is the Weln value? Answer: 0.41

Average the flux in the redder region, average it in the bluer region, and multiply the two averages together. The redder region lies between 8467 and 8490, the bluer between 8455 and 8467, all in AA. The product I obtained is 126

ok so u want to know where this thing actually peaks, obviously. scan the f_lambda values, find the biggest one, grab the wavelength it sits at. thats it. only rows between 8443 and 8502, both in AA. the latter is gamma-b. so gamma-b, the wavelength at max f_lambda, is 8464.83 AA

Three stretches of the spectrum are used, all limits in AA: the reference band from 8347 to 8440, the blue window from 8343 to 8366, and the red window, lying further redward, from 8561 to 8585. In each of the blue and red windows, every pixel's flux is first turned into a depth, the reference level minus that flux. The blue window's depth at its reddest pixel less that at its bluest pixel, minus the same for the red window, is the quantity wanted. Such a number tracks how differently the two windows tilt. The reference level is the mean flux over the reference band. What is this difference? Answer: -1.6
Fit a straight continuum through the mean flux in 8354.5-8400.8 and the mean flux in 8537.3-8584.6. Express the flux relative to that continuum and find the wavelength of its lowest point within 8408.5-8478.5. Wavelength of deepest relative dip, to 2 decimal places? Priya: 8422.05 AA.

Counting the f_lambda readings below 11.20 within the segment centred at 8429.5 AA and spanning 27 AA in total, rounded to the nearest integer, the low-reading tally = 3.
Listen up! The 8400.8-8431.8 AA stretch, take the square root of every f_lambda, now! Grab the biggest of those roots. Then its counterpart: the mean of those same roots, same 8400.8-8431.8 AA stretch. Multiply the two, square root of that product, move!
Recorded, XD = 3.42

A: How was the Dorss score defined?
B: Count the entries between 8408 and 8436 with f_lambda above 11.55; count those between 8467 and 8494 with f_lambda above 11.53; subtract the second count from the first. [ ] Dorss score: 1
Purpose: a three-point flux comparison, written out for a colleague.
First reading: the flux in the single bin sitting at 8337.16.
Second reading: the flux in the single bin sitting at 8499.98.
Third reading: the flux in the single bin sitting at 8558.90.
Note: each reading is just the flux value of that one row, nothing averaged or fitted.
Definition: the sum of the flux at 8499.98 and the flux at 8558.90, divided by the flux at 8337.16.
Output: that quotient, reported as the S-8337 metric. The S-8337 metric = 2.08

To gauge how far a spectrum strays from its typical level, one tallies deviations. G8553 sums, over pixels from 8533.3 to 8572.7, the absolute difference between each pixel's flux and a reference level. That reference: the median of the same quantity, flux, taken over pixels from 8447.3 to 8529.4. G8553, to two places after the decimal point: 3.28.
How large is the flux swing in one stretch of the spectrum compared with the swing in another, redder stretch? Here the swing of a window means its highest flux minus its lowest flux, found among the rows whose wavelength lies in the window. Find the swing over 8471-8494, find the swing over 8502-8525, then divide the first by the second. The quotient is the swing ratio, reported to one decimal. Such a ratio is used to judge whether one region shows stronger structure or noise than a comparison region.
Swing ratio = 0.5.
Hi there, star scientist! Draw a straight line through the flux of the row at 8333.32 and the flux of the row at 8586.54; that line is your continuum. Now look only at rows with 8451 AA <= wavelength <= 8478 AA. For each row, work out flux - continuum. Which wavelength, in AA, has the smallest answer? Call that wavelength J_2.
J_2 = 8453.14 AA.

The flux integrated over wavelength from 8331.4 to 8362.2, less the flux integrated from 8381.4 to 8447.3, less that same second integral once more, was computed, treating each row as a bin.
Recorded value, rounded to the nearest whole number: -1160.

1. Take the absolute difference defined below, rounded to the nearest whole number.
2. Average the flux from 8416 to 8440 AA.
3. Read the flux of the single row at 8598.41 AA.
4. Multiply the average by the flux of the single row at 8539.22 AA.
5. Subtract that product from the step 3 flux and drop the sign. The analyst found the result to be 121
